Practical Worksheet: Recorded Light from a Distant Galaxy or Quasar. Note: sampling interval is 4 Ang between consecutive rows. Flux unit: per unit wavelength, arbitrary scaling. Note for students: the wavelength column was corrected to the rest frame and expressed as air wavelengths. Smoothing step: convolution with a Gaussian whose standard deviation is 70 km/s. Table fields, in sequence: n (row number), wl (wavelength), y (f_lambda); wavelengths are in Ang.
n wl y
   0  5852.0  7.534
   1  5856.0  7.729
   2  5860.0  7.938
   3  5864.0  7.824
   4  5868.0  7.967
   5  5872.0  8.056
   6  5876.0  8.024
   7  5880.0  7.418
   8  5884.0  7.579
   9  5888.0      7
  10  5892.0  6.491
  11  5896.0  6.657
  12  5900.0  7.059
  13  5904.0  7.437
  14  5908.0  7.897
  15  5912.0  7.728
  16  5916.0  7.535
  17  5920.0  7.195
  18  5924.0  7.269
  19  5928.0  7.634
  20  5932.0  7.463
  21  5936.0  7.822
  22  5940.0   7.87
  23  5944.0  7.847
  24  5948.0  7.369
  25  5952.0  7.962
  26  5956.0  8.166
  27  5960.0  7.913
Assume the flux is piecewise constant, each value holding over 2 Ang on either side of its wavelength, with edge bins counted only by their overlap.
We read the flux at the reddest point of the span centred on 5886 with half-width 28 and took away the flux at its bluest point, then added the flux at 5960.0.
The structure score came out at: 7.7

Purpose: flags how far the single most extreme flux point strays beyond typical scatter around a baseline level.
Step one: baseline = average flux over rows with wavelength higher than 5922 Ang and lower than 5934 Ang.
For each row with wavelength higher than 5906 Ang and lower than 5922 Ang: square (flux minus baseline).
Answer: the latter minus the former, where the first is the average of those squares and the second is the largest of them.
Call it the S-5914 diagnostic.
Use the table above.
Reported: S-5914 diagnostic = 0.109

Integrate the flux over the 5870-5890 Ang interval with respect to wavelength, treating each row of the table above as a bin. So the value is 152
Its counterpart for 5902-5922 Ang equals 151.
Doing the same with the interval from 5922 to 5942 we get 152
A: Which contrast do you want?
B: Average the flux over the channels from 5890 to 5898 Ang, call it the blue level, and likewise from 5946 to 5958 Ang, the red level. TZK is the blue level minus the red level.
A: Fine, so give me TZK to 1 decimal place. -1.3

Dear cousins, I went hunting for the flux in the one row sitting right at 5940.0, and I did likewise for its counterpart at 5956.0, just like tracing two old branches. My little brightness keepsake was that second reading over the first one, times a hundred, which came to 104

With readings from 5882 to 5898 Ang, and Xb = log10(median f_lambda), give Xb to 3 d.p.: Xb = 0.834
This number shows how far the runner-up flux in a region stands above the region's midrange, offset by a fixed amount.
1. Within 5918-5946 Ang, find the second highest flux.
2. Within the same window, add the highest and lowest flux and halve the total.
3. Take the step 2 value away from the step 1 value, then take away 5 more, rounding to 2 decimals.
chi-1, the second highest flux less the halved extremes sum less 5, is -4.69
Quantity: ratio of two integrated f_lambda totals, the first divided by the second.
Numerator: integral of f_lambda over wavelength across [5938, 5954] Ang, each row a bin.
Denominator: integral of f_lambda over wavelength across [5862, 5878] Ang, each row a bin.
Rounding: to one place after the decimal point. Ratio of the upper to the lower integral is 1.0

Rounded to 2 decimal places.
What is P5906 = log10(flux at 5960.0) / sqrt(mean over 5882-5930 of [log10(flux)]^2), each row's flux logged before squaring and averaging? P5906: 1.04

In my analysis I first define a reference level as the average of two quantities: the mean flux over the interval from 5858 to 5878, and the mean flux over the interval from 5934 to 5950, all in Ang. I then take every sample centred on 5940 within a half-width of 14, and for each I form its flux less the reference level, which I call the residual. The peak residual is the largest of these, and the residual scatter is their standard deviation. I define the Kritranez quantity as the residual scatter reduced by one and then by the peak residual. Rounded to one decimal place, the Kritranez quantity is -0.9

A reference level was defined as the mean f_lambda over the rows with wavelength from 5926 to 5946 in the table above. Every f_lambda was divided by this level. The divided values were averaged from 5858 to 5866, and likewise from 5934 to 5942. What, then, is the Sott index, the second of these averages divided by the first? 0.996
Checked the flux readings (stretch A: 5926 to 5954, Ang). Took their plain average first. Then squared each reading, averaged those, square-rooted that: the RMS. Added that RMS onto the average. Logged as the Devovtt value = 15.4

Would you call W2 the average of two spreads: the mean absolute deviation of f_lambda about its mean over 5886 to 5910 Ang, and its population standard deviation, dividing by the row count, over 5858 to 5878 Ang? 0.23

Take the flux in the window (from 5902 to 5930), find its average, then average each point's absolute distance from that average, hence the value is 0.20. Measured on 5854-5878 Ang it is 0.10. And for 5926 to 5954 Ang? 0.19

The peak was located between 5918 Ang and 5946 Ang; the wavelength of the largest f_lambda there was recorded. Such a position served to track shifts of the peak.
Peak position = 5940.0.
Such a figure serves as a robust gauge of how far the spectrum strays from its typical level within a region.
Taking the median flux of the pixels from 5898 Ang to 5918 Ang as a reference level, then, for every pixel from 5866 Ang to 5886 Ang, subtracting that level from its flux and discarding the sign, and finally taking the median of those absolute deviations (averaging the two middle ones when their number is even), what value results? 0.43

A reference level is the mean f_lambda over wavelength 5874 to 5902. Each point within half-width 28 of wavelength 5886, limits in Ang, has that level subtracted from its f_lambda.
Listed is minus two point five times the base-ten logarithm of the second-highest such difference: 0.18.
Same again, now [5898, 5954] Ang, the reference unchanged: 0.35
